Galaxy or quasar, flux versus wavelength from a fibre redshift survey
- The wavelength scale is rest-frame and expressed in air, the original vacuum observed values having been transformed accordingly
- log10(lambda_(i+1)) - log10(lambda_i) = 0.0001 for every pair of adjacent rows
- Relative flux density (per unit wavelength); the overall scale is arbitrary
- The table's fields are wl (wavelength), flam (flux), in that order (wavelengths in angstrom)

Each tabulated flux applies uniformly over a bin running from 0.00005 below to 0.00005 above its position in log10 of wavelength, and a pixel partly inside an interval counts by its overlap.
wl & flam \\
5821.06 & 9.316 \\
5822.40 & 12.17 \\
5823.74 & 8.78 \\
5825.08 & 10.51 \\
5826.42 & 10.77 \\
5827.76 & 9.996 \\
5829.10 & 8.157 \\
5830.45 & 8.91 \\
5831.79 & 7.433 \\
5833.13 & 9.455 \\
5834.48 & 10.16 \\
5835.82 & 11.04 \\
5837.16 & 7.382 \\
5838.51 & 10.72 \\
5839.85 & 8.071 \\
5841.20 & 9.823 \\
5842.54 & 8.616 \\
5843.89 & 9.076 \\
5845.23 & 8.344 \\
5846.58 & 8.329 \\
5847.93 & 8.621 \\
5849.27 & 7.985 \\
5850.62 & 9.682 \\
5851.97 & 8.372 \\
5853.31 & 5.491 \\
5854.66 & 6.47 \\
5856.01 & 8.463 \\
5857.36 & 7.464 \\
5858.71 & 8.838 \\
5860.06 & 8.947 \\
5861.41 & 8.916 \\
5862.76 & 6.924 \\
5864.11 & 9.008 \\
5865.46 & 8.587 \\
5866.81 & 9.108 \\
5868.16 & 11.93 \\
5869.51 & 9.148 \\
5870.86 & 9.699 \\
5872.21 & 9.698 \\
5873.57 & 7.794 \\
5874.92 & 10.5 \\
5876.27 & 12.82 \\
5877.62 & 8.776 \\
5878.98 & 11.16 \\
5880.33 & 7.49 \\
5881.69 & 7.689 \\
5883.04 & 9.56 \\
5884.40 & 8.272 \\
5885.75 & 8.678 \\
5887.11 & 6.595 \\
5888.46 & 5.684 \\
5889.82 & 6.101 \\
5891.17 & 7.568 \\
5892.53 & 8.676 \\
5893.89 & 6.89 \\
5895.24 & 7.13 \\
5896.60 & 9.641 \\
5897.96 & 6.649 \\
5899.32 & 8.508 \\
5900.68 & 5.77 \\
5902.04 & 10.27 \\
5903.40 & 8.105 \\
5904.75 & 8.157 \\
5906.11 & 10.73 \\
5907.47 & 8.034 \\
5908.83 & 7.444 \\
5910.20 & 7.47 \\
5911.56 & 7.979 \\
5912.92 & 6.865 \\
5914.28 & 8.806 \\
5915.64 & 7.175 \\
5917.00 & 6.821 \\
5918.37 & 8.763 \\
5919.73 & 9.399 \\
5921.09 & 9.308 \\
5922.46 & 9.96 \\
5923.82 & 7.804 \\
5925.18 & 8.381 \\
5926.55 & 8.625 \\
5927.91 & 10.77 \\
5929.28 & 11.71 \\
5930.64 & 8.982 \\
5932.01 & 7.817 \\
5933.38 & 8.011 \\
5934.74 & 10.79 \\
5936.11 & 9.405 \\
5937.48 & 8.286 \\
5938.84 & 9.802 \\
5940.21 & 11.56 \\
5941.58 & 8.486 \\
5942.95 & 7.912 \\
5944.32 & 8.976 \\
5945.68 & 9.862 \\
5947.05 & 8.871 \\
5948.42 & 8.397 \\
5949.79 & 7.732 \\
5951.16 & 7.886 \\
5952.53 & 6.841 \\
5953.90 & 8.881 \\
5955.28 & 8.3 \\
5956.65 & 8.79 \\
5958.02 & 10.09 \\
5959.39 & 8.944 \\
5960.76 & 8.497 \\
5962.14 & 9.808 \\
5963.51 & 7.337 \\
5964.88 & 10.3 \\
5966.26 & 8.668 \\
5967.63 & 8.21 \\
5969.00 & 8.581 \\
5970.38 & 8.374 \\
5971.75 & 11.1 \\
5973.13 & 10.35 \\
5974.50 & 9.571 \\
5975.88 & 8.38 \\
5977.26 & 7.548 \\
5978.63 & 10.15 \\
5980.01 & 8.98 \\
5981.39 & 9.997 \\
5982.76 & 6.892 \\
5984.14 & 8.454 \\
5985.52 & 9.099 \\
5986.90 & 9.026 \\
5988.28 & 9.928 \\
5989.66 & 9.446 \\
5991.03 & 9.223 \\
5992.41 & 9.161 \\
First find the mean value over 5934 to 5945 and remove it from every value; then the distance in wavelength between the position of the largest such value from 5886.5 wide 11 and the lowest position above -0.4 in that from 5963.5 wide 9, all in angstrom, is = 79.1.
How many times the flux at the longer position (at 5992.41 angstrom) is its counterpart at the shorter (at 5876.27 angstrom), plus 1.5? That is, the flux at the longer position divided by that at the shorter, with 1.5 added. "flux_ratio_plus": 2.2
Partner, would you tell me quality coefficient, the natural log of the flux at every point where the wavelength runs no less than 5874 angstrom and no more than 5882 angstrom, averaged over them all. 2.26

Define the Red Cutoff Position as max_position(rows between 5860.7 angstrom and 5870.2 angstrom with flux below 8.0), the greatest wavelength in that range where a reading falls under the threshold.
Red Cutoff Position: 5862.76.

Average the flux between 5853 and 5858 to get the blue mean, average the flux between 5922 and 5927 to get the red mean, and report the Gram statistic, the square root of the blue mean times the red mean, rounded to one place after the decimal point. 7.8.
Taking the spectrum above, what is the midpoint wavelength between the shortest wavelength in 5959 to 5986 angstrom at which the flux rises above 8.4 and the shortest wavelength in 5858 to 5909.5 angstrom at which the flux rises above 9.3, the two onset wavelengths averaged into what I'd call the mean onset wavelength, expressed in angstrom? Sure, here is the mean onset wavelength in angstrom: 5913.8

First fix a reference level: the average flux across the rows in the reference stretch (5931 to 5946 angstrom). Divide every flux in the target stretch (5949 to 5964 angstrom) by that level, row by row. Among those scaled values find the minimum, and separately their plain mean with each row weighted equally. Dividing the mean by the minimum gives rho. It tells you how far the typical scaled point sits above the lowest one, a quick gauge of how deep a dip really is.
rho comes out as 1.24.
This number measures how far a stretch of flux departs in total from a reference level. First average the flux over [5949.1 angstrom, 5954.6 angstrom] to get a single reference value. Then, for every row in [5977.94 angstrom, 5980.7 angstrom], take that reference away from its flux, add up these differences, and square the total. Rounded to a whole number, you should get 12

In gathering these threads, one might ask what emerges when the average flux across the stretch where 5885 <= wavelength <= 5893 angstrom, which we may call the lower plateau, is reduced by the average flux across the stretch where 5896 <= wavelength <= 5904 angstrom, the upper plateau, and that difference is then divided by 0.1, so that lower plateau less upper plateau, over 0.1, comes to -9.4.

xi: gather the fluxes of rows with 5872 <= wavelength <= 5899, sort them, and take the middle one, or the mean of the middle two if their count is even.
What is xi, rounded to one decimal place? 8.0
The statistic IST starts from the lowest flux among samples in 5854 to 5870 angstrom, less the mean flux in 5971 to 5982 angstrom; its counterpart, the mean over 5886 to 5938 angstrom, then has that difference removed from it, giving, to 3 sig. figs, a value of 11.3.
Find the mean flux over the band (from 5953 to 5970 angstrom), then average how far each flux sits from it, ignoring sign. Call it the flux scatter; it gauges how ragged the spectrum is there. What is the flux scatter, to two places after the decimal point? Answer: 0.61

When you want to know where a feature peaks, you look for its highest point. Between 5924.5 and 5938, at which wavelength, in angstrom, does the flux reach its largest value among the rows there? 5929.28 angstrom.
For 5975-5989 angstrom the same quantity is 5978.63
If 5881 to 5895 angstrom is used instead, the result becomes 5883.04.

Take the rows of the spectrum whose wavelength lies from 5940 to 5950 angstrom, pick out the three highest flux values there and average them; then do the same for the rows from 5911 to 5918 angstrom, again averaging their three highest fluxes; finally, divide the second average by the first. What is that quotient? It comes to 0.79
